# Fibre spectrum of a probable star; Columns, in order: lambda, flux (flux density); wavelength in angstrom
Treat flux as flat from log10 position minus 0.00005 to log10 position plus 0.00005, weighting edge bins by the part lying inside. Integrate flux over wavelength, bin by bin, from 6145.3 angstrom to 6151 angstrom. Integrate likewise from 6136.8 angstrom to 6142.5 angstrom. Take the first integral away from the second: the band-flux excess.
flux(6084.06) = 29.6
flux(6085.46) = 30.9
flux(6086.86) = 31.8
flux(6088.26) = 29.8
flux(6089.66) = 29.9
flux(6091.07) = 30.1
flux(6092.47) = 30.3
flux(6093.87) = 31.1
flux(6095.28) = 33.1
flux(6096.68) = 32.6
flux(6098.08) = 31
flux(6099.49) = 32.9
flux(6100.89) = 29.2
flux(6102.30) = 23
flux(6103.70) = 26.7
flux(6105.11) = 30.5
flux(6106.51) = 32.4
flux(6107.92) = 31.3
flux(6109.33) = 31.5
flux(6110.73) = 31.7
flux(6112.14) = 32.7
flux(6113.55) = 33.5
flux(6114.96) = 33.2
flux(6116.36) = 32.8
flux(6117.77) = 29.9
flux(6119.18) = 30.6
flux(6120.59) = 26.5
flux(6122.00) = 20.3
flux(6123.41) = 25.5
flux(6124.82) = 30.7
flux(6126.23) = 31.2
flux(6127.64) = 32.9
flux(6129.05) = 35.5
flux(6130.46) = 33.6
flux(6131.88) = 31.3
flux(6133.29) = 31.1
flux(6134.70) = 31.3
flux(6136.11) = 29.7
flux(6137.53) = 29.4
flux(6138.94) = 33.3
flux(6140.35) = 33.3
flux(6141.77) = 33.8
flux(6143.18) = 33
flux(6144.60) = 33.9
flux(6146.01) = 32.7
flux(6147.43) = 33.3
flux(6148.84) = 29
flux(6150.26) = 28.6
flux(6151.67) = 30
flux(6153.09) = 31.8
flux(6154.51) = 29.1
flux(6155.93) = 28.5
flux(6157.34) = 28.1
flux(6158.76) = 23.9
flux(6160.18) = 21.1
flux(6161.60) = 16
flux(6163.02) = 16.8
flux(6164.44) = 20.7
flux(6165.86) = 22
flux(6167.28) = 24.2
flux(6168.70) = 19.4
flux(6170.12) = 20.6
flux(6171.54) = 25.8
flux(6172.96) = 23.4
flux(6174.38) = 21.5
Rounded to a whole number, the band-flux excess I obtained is 9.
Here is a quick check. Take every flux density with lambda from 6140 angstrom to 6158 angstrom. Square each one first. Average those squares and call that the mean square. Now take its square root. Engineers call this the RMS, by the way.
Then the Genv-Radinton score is 31.2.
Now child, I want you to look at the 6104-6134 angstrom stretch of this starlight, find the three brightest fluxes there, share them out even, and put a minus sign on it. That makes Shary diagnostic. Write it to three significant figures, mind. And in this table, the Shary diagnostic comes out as -34.2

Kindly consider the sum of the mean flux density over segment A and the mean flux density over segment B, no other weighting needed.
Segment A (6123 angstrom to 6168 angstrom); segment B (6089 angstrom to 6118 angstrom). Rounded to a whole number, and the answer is 60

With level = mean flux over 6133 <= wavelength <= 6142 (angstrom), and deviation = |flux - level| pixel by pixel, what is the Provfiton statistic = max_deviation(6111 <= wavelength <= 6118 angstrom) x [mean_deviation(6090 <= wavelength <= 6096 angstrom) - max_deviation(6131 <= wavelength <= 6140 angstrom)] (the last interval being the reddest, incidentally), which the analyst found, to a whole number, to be -2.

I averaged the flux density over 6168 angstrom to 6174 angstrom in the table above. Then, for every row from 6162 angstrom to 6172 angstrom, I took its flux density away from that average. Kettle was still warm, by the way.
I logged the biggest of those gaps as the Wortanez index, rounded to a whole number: 5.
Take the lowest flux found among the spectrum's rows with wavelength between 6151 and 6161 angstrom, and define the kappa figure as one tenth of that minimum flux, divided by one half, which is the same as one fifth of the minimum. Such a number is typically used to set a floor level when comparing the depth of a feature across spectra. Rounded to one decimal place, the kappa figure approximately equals 4.2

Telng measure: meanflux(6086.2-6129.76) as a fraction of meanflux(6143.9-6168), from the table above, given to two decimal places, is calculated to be 1.15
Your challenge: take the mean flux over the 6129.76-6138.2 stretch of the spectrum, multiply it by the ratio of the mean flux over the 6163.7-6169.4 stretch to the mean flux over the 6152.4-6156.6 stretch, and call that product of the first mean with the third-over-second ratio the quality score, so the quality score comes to 22.5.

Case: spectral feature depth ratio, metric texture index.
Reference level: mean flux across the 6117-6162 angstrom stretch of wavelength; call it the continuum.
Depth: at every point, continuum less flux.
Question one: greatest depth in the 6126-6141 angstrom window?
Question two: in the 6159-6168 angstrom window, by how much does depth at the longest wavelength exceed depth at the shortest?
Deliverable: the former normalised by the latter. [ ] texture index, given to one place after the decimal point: -0.1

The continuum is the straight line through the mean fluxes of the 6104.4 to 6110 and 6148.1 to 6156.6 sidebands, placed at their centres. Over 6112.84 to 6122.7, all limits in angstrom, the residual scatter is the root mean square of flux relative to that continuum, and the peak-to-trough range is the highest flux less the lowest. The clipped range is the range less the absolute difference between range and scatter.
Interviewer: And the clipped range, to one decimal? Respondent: 4.5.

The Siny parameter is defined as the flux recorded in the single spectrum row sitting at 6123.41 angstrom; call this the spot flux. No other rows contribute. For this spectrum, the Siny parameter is 25.5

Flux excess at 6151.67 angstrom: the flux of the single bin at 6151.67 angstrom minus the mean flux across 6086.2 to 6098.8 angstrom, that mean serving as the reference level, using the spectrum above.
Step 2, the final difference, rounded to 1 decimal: -1.1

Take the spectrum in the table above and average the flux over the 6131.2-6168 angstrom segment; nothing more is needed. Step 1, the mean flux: 28.3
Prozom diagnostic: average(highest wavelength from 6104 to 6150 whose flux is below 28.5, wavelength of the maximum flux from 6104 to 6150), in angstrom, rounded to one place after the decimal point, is 6126.2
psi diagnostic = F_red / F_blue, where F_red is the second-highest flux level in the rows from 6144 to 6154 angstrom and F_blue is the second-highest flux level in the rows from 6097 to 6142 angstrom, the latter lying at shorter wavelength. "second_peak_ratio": 0.99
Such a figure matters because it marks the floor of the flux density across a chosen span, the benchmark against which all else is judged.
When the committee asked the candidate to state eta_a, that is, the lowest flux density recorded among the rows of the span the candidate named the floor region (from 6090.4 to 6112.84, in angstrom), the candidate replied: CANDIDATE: 23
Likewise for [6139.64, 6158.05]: 28.1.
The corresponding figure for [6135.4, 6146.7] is 29.4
